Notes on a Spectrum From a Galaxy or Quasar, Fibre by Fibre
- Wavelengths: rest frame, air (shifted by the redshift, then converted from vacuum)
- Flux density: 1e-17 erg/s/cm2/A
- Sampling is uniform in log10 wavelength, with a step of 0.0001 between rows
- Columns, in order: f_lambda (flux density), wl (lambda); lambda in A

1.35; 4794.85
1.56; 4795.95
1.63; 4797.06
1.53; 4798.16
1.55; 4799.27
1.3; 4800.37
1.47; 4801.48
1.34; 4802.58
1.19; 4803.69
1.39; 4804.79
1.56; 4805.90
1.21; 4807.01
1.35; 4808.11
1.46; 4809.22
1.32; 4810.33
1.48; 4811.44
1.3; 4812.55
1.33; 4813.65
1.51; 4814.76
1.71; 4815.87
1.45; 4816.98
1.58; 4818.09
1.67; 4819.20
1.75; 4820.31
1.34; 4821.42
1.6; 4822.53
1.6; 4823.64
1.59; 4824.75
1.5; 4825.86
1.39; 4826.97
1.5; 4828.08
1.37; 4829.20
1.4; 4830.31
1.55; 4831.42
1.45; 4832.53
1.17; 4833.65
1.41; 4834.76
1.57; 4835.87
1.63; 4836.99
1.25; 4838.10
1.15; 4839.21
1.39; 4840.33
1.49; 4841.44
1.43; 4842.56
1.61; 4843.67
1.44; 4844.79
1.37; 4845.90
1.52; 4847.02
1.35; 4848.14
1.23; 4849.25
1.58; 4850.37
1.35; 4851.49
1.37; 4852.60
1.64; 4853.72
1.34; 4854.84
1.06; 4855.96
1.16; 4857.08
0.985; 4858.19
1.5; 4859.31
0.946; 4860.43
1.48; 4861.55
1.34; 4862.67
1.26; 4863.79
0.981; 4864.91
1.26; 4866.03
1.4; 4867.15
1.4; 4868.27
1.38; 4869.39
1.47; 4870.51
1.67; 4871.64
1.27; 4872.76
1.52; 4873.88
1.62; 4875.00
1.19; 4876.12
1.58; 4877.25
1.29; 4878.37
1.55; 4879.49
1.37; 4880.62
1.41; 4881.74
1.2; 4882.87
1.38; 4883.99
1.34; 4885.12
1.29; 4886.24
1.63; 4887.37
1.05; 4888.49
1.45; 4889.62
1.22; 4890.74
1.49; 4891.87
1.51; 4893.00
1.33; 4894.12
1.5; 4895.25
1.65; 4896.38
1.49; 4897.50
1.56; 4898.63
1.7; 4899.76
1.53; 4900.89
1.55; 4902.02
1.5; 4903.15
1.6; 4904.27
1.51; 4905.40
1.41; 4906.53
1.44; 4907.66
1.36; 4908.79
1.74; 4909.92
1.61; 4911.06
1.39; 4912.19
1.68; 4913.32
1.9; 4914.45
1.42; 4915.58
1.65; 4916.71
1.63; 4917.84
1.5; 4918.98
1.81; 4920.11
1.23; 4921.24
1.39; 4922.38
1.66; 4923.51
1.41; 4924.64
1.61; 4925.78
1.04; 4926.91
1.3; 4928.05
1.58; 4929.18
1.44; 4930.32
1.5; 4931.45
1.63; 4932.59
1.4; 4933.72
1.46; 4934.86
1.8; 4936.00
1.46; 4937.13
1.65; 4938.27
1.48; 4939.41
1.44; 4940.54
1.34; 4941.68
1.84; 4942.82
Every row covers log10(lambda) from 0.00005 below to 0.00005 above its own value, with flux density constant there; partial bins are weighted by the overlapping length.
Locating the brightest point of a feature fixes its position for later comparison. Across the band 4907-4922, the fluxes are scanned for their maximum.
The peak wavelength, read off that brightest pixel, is 4914.45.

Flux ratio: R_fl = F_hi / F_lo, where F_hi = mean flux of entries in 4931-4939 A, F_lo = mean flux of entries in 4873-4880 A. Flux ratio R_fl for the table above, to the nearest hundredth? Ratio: 1.07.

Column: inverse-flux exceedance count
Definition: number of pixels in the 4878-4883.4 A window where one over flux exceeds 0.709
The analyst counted 4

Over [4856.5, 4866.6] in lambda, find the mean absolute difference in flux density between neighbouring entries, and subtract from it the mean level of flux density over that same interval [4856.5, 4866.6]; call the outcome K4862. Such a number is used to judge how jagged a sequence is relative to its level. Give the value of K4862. -0.89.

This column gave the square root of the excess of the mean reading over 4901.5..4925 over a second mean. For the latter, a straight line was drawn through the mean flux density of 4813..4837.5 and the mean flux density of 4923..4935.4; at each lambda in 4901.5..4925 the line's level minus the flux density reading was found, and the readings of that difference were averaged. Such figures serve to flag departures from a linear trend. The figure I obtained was 1.27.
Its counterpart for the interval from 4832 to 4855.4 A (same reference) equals 1.16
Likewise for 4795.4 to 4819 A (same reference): 1.17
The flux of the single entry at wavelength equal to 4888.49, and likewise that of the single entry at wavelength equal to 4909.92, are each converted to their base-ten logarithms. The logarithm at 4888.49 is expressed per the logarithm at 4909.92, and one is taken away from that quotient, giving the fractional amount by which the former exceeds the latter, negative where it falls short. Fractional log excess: -0.91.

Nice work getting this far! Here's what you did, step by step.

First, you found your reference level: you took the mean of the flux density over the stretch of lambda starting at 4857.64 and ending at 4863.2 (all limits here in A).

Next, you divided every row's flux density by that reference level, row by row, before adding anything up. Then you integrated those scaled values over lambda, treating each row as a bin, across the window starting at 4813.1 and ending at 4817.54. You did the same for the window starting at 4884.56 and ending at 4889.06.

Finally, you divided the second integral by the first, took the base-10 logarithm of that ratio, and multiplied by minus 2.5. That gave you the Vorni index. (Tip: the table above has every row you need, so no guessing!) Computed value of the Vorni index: 0.12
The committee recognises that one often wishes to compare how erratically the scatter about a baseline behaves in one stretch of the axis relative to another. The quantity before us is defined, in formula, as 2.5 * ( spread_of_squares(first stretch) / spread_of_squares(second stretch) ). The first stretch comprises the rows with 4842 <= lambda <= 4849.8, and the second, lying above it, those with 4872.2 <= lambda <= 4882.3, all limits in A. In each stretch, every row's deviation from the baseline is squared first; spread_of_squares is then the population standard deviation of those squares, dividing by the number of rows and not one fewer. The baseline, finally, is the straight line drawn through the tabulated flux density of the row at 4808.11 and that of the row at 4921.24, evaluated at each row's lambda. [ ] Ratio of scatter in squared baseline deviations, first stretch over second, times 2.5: 1.75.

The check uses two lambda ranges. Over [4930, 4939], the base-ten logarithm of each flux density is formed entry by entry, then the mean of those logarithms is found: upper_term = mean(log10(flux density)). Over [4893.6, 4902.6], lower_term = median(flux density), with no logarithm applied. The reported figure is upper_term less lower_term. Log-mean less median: -1.35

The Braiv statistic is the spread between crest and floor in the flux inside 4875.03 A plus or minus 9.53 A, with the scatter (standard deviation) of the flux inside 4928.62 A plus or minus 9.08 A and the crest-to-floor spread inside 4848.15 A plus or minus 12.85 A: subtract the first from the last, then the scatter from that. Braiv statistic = 0.0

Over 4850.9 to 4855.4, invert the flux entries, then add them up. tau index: 2.8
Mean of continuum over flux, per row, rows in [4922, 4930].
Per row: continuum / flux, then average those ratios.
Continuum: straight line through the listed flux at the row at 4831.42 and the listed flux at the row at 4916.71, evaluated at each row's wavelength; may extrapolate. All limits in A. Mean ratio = 1.19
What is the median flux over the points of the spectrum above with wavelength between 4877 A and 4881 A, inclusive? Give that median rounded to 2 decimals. 1.46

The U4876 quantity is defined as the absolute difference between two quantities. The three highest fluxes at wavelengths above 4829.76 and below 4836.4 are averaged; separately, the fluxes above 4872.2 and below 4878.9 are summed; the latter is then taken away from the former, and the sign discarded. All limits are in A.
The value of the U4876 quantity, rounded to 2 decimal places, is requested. 6.95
